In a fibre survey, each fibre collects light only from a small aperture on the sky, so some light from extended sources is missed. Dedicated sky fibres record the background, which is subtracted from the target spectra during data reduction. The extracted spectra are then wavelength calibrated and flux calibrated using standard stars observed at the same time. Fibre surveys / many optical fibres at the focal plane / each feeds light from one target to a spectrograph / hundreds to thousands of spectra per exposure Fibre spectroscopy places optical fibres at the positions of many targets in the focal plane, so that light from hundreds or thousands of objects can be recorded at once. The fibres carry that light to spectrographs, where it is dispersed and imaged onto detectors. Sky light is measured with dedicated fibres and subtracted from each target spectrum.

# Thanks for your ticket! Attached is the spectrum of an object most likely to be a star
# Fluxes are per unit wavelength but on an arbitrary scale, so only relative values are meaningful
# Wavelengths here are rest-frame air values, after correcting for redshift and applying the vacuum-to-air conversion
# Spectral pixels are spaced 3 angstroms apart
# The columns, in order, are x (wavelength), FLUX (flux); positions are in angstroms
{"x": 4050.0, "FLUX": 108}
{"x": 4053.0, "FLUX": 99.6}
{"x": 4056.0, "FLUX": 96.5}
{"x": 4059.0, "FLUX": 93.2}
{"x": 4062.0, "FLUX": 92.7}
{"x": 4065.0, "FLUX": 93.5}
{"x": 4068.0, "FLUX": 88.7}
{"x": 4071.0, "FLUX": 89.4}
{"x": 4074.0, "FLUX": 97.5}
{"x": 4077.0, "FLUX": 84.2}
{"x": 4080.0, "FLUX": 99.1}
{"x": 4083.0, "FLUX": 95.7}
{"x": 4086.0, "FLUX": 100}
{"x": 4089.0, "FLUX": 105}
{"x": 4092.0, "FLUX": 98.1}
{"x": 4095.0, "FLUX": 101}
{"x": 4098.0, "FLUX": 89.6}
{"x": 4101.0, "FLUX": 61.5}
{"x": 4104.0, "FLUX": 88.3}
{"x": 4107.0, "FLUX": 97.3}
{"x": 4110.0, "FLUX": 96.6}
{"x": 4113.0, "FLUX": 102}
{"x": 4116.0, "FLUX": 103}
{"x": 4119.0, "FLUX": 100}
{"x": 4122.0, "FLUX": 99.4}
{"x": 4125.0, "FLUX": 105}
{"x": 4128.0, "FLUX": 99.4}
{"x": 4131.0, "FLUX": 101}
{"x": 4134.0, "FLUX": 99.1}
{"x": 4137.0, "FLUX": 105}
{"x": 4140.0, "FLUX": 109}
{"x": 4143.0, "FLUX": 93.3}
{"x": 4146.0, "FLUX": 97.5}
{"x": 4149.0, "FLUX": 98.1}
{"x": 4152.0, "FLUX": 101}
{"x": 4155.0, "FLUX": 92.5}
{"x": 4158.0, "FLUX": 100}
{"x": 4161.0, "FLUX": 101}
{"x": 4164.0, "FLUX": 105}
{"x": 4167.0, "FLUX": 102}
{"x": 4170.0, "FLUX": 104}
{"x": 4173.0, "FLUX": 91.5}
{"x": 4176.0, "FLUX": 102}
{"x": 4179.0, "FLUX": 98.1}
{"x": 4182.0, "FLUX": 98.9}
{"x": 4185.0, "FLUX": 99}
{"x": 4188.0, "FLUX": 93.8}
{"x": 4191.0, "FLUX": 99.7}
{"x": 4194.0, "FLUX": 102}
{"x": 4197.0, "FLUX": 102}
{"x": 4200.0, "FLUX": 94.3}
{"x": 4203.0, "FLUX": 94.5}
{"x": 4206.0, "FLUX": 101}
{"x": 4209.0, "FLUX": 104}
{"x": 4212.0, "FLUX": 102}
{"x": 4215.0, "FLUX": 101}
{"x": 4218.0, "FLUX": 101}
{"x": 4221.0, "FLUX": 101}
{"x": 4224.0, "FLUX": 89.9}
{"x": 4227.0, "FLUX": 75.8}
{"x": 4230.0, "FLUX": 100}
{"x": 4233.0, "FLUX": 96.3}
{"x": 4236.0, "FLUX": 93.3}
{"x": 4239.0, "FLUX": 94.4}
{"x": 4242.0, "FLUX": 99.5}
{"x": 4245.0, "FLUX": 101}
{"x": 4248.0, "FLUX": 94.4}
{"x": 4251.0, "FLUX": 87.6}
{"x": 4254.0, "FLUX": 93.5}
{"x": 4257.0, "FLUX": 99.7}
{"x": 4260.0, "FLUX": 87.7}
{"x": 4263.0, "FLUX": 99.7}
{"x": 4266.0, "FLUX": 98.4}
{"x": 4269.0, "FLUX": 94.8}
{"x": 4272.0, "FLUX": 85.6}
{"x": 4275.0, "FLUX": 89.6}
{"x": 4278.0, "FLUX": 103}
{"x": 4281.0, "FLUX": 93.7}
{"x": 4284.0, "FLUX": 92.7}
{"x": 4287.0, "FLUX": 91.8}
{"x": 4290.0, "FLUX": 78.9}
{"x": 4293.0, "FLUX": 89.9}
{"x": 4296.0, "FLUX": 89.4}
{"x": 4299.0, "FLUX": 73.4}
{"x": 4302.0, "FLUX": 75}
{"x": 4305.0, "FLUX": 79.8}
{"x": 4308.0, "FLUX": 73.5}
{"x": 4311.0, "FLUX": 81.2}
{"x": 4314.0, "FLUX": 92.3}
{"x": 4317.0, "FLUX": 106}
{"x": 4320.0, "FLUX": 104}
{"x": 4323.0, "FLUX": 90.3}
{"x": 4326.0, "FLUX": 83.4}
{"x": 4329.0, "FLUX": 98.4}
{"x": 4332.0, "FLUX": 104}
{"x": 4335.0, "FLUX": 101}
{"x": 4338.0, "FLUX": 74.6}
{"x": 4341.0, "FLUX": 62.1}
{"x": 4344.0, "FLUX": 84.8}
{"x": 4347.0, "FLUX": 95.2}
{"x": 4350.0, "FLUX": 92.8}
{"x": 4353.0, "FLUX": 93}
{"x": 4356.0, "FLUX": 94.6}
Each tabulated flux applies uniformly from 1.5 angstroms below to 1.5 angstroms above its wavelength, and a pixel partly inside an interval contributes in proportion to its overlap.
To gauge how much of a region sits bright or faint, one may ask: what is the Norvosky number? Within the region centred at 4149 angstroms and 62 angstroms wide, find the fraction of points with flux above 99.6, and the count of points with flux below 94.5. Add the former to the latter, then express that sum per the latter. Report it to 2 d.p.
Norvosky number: 1.19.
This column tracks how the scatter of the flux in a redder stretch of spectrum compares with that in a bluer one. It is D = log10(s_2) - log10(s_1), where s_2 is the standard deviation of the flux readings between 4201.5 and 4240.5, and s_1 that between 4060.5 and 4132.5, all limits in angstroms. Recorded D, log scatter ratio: -0.09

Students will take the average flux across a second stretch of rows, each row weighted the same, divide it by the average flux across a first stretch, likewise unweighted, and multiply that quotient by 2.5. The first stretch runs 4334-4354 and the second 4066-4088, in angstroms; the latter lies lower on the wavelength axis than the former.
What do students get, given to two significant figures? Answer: 2.7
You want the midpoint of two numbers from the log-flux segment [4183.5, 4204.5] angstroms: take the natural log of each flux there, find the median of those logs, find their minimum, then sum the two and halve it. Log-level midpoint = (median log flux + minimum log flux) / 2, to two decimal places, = 4.57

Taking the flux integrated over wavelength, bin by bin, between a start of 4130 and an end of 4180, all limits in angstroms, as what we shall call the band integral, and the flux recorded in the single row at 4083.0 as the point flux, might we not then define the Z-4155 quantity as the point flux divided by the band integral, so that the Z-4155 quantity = 0.019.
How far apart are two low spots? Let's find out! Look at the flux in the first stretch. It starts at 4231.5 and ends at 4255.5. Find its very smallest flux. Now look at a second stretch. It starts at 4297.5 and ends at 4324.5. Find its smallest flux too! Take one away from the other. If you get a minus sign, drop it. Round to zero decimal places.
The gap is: 14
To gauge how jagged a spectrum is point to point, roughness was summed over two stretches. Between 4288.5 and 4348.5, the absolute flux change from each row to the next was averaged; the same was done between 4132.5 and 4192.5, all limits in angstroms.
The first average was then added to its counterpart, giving 15.2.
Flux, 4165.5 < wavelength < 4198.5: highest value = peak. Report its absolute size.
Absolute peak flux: 104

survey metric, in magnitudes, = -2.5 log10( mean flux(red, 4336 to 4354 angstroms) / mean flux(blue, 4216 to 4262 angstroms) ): 0.13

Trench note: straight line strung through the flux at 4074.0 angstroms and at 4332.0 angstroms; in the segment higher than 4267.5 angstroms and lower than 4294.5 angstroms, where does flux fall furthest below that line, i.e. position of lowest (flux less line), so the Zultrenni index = 4290.0 angstroms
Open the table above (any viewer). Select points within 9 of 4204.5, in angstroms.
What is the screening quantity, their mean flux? 100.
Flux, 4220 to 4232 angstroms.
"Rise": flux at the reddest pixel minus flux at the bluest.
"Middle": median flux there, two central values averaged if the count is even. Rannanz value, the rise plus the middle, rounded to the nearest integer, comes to 94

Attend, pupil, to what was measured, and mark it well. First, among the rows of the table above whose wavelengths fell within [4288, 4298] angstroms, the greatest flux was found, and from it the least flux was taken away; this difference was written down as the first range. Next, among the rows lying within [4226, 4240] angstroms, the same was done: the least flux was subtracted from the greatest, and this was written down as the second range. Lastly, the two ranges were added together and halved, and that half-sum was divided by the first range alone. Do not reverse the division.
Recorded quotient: 1.60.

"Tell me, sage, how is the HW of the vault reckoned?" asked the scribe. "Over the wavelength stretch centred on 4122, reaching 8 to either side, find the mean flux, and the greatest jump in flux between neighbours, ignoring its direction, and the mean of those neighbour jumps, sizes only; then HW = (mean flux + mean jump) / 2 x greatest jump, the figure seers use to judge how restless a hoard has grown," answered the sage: 294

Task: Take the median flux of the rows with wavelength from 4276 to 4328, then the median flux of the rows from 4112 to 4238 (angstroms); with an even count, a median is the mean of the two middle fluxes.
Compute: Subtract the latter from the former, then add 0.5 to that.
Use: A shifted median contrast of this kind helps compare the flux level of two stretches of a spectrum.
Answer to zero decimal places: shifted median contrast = -10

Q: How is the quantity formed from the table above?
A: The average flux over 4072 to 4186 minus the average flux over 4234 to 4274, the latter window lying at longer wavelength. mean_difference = 3.3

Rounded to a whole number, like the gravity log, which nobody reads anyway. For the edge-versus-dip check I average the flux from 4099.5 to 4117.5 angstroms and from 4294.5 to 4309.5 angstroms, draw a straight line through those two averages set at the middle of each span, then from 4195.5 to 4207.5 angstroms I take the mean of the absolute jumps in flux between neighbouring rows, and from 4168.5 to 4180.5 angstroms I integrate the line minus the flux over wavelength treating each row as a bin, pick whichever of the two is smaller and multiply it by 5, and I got -718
